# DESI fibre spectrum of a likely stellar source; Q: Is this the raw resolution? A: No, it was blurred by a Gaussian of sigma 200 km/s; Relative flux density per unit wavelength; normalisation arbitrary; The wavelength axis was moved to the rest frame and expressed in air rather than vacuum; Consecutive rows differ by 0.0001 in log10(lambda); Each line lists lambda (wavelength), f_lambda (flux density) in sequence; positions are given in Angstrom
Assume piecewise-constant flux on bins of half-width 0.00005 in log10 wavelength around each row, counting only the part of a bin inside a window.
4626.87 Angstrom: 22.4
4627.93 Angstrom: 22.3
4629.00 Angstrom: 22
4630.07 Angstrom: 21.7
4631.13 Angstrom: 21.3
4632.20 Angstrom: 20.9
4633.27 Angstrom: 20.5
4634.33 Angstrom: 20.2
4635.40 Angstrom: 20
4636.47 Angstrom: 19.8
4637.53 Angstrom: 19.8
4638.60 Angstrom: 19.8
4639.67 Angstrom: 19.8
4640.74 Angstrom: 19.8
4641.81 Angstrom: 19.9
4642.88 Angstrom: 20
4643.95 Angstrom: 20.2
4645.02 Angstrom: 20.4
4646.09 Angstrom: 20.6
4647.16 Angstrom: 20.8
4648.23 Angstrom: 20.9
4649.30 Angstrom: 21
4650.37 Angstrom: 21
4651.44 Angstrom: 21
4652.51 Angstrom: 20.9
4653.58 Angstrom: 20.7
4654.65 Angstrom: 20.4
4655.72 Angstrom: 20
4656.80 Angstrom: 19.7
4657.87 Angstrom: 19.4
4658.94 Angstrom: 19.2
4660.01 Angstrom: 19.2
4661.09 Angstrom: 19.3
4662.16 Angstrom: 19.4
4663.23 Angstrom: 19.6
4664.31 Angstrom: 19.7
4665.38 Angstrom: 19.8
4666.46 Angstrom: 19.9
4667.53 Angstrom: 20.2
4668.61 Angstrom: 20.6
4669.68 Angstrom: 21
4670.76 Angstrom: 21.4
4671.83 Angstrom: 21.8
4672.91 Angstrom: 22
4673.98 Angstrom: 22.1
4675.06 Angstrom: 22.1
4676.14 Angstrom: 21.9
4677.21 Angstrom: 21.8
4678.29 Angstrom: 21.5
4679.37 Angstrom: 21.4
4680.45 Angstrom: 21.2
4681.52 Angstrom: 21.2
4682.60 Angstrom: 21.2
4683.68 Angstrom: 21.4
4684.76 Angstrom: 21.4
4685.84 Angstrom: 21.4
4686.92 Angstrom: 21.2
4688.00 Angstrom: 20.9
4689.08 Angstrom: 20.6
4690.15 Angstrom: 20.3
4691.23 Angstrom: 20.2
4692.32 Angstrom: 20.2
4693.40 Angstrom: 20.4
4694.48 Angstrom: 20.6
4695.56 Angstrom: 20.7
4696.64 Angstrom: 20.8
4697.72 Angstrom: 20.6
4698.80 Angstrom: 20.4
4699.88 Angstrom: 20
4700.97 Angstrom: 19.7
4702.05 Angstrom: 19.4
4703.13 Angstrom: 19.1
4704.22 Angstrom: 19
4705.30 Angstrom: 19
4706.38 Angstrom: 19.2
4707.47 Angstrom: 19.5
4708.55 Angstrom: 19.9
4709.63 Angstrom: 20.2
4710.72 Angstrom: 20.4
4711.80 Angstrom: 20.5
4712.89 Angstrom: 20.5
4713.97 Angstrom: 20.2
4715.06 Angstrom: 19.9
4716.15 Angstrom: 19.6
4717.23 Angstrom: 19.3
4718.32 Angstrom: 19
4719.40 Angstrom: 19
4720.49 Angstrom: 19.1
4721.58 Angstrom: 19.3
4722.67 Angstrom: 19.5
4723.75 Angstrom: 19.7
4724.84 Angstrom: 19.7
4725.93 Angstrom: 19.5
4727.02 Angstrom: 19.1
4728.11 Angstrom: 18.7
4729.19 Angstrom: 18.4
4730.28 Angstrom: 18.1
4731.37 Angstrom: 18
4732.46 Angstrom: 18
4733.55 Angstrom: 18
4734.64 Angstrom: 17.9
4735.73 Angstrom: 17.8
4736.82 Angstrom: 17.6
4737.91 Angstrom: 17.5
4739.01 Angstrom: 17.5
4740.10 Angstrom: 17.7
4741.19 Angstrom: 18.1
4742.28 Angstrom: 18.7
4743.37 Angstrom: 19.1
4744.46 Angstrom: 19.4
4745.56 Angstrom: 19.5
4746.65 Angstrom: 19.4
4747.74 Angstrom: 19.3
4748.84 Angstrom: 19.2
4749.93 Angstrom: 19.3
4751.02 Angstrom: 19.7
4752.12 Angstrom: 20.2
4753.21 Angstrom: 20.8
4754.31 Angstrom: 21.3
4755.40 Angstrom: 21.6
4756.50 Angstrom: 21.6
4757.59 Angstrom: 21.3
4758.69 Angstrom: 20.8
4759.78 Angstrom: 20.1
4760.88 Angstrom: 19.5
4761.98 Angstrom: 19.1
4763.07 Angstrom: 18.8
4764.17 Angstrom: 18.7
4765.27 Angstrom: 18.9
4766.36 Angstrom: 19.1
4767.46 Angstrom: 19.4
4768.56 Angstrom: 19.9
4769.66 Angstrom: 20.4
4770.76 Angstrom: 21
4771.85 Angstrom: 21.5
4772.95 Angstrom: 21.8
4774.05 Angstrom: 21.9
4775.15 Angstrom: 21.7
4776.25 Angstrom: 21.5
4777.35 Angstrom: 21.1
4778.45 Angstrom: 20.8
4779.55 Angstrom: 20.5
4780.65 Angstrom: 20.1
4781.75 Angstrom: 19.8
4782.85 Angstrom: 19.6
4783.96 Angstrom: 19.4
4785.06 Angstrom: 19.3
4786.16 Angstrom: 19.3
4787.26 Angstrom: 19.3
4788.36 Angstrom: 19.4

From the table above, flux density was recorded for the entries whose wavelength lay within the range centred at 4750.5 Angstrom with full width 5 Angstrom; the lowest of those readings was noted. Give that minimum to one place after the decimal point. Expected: 19.2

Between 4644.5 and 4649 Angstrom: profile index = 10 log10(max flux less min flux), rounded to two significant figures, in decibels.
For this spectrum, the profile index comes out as -3.0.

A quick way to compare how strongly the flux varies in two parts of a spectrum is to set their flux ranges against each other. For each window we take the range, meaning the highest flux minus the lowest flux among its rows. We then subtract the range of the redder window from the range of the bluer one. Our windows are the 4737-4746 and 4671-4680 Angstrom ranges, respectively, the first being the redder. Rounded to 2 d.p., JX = -1.30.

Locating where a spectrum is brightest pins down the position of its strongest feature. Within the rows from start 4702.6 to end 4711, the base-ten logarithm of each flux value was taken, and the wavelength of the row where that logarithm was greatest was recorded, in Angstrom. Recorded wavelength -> 4710.72 Angstrom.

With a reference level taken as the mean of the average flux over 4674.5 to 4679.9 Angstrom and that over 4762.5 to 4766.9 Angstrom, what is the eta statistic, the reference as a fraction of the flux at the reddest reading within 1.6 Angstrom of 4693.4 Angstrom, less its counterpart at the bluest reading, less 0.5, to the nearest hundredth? -0.52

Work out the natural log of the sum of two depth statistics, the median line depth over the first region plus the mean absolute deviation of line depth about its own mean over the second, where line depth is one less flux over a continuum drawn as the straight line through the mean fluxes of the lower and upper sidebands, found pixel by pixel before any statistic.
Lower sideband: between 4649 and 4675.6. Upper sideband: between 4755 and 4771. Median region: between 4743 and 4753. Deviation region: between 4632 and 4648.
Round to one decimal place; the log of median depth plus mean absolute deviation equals -3.0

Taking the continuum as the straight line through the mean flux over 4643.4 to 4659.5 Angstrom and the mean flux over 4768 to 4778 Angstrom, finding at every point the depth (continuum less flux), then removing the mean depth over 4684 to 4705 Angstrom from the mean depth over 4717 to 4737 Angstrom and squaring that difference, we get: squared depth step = 3.4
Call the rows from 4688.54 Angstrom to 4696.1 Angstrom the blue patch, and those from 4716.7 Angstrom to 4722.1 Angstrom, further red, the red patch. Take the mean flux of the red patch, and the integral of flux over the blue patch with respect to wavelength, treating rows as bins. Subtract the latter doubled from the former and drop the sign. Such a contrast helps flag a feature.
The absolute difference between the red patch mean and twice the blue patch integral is 290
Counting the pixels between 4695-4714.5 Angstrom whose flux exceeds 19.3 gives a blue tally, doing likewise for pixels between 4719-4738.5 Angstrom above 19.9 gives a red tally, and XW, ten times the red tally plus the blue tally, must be 14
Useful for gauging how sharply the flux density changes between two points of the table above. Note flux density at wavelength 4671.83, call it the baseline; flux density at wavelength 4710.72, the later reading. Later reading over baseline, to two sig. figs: 0.94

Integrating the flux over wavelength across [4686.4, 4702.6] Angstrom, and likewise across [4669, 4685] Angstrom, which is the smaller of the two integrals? 331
